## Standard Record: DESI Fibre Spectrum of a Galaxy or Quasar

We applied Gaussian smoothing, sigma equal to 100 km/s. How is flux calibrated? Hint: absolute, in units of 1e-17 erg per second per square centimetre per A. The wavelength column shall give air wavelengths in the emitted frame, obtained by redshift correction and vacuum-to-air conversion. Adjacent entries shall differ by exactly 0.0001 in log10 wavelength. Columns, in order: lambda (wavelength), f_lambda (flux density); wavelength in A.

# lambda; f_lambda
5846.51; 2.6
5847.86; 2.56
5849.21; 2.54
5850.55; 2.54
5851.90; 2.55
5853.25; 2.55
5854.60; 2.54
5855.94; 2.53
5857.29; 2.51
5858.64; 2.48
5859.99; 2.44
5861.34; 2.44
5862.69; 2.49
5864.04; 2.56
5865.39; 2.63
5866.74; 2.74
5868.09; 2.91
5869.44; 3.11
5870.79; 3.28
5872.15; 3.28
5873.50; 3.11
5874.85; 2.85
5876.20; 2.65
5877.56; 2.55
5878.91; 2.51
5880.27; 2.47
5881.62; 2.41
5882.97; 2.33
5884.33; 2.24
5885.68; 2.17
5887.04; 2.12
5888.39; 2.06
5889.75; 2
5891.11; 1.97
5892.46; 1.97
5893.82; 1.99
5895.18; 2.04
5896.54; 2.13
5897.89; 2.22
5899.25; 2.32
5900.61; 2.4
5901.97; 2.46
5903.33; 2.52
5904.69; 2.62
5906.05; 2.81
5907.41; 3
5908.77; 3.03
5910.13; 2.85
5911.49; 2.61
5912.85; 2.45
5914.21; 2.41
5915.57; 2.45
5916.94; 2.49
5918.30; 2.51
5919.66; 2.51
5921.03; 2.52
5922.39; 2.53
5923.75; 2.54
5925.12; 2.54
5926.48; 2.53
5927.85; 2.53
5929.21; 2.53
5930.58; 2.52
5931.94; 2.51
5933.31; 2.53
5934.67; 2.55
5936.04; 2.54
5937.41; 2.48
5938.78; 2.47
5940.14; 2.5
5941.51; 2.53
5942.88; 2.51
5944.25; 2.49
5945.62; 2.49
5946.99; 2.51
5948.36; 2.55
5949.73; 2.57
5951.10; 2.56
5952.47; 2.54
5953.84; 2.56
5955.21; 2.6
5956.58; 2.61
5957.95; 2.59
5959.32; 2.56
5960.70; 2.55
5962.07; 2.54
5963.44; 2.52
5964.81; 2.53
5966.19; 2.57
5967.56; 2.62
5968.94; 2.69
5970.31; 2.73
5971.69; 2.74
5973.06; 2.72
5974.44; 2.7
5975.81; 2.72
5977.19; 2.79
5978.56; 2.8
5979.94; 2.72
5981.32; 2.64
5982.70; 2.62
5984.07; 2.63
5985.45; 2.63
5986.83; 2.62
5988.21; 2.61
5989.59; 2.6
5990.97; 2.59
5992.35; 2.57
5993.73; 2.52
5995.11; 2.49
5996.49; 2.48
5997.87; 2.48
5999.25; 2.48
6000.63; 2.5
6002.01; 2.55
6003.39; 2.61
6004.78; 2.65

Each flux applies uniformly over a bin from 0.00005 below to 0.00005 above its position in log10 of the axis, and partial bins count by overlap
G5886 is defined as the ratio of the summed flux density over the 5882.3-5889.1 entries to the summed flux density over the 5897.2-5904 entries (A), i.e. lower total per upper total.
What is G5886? 0.92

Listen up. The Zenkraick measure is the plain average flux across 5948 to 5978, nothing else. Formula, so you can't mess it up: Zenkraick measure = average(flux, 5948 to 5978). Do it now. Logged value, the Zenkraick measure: 2.62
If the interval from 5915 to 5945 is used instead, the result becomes 2.51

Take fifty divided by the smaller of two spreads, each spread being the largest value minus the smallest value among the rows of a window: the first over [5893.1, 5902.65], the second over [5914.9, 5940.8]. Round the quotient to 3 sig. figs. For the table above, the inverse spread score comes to 500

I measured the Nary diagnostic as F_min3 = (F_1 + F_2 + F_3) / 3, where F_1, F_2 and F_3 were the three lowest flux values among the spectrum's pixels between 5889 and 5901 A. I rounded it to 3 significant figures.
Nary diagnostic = 1.98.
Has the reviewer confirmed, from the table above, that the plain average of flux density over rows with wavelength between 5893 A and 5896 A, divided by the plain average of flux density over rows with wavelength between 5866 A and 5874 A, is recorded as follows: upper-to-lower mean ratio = 0.66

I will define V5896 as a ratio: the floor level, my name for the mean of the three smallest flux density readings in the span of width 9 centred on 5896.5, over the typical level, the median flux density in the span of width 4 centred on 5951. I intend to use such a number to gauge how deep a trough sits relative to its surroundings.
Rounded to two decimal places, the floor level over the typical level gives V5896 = 0.78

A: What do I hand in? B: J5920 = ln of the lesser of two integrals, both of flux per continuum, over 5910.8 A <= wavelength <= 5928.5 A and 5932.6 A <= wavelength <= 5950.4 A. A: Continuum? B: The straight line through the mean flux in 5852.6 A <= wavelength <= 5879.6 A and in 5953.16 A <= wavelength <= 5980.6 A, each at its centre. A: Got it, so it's 2.81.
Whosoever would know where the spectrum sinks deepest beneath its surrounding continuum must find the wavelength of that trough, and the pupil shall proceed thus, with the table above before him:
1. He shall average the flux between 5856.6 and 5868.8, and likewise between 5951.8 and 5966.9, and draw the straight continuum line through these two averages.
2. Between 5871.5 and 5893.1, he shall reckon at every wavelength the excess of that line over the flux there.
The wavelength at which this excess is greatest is 5891.11 A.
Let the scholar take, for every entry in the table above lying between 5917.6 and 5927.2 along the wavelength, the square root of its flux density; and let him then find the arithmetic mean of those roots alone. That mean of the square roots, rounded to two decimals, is 1.59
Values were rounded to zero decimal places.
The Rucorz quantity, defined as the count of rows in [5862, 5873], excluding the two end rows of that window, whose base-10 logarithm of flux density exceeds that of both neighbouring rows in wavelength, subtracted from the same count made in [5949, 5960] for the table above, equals 1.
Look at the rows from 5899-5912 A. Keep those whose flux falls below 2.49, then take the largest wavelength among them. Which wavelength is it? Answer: 5901.97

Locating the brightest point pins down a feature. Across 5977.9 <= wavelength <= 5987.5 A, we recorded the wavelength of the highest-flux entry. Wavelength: 5978.56 A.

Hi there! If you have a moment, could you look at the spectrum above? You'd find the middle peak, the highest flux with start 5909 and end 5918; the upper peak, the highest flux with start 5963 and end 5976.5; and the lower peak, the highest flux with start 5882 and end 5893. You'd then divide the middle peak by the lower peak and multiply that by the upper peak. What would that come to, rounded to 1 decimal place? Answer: 3.4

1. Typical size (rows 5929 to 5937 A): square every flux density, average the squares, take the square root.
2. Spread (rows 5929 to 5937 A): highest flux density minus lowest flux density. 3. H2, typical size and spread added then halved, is 1.29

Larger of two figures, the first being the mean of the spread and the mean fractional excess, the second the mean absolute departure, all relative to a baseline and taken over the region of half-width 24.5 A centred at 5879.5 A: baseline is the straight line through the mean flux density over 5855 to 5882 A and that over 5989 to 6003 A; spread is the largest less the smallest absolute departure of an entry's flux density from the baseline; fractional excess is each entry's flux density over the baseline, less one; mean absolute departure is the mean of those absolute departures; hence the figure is 0.35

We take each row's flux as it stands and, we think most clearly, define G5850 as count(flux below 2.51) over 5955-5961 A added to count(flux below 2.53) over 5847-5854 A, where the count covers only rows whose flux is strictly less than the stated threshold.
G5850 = 0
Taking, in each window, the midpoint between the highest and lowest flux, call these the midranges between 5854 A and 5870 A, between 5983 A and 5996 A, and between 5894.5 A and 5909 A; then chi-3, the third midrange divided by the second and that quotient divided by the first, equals 0.357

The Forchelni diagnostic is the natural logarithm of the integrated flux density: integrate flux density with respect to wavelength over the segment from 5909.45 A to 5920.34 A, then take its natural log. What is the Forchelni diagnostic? 3.3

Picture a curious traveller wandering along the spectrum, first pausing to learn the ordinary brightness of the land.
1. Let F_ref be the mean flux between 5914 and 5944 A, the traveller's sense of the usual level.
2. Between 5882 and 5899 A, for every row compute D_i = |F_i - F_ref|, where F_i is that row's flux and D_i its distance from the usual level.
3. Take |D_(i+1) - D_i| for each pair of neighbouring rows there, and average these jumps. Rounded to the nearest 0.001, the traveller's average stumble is 0.055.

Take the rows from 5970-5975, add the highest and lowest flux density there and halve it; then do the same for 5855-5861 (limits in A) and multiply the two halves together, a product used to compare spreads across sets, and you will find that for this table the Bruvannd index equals 6.76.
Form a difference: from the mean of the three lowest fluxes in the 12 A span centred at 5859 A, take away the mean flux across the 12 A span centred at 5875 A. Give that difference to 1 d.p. -0.4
